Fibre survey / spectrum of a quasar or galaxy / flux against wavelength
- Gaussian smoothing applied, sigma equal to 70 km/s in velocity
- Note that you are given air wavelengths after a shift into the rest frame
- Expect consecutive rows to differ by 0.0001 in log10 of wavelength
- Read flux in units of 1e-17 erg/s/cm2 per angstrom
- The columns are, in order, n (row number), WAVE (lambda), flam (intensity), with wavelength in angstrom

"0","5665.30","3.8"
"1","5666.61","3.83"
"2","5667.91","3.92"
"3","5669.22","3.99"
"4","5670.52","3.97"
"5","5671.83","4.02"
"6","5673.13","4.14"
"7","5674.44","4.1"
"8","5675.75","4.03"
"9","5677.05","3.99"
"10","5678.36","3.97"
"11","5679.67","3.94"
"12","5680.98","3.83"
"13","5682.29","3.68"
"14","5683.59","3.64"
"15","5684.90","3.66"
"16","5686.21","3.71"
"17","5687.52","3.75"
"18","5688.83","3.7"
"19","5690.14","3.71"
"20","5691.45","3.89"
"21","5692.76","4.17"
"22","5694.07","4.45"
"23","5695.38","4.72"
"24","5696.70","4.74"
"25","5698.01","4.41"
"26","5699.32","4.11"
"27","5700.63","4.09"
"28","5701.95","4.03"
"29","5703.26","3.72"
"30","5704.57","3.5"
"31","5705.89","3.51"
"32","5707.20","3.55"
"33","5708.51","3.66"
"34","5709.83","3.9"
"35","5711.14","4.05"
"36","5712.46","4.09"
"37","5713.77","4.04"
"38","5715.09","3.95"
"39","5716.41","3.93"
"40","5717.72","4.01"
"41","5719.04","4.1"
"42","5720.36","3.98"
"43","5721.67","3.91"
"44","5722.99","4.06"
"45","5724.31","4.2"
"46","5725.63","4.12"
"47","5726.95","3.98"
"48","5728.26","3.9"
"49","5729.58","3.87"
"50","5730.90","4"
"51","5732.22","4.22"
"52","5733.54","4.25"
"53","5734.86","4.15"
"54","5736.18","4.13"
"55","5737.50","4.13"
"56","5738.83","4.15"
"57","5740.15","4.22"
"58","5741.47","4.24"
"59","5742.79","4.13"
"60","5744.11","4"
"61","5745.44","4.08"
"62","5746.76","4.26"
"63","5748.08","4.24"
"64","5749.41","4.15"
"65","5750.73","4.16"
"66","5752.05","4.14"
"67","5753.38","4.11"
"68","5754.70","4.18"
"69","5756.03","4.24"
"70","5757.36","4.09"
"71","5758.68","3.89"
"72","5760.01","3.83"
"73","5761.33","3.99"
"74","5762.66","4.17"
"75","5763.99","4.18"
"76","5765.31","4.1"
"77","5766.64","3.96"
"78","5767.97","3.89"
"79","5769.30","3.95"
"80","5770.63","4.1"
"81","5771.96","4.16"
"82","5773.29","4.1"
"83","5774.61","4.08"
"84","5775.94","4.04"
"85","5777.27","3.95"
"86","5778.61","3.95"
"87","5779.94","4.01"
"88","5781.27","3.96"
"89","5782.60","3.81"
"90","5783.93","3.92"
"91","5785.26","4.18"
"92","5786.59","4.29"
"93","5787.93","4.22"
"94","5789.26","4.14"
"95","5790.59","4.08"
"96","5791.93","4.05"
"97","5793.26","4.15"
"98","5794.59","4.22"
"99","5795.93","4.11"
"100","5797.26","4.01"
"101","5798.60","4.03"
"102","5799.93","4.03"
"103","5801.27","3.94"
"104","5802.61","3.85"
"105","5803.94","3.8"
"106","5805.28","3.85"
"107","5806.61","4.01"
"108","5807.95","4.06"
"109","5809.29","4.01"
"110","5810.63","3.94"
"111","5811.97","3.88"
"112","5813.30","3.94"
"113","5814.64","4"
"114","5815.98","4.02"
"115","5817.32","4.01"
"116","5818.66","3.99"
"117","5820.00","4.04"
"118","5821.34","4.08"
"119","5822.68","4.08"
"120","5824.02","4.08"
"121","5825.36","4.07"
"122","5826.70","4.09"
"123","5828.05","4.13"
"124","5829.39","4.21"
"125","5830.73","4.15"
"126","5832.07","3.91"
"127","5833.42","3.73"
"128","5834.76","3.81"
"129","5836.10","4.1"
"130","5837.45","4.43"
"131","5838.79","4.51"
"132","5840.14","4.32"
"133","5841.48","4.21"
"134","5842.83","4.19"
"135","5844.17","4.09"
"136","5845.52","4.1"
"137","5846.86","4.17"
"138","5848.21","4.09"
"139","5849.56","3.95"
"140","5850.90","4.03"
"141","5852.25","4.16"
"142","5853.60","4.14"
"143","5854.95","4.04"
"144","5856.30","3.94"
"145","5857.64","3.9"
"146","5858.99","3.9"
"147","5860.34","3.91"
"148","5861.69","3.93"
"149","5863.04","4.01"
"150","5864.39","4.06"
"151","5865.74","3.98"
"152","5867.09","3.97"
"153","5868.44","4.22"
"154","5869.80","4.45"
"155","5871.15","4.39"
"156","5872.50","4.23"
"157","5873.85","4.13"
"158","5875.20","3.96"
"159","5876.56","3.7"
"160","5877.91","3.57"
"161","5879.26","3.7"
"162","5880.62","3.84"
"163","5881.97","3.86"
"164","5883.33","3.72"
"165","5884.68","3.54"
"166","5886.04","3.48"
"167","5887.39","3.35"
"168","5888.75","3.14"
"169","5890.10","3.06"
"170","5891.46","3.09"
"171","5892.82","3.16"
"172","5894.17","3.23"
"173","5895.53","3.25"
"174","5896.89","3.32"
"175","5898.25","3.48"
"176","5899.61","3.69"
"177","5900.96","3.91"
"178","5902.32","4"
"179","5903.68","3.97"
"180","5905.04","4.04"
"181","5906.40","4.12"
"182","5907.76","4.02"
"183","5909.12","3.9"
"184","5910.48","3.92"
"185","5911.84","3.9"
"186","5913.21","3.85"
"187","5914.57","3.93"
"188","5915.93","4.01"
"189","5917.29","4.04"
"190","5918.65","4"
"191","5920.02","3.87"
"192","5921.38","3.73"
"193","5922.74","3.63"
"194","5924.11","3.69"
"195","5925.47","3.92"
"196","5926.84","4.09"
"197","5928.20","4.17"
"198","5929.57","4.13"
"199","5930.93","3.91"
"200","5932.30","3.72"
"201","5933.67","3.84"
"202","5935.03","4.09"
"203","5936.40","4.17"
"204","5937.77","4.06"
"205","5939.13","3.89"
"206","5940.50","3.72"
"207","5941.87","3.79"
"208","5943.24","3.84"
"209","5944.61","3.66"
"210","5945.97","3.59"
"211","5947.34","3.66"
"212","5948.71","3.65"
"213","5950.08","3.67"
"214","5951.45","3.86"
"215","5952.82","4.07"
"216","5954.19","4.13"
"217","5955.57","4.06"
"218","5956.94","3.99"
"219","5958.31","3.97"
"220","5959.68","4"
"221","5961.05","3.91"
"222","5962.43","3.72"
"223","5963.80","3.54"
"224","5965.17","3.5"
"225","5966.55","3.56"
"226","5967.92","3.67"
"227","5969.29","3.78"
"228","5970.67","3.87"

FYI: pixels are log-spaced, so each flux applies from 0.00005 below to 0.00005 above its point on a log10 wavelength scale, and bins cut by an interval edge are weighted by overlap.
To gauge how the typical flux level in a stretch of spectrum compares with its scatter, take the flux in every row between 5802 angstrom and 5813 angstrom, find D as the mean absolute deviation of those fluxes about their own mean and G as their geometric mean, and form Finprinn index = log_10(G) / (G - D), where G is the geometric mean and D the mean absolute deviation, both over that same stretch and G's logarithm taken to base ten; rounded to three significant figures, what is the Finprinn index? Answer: 0.154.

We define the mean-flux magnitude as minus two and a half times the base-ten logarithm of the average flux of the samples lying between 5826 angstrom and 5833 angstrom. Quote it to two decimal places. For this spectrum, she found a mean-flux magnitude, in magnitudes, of -1.53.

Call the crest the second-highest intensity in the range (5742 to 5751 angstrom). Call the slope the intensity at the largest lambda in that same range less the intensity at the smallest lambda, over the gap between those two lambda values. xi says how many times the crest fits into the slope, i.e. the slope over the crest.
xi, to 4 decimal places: 0.0009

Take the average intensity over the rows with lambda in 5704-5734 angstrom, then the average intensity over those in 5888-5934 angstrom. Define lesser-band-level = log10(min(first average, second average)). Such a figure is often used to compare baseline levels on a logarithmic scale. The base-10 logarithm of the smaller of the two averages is 0.575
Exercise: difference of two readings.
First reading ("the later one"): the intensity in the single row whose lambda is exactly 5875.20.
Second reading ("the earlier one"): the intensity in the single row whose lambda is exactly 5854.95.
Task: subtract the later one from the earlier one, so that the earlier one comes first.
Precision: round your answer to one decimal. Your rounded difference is 0.1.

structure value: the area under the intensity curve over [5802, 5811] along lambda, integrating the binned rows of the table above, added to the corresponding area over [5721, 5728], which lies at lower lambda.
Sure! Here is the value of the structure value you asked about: 64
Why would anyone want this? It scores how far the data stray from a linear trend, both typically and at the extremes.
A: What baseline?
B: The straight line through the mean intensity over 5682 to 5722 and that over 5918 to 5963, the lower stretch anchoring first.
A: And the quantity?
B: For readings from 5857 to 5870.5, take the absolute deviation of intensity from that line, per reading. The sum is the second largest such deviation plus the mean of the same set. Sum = 0.447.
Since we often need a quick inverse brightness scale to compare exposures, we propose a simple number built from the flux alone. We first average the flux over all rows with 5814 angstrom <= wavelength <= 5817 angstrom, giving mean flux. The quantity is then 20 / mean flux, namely 4.99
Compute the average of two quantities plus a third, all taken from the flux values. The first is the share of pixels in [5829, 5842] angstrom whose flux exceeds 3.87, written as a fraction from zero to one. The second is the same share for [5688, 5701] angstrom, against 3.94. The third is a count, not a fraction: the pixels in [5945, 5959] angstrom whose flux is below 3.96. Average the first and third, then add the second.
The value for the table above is 3.60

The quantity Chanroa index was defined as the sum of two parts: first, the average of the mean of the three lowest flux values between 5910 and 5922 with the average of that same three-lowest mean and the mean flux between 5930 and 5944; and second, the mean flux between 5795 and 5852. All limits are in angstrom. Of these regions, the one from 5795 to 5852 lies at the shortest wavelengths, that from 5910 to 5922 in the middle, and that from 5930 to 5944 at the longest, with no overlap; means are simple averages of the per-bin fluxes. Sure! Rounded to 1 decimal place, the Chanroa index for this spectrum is 7.9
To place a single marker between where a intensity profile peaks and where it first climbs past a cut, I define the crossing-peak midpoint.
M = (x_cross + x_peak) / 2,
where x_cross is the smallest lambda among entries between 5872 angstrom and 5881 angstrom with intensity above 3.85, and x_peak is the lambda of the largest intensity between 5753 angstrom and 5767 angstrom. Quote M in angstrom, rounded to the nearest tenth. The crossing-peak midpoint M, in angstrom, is 5814.3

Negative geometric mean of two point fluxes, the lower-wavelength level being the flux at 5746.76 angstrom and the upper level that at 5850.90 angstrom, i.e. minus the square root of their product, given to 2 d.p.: -4.14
